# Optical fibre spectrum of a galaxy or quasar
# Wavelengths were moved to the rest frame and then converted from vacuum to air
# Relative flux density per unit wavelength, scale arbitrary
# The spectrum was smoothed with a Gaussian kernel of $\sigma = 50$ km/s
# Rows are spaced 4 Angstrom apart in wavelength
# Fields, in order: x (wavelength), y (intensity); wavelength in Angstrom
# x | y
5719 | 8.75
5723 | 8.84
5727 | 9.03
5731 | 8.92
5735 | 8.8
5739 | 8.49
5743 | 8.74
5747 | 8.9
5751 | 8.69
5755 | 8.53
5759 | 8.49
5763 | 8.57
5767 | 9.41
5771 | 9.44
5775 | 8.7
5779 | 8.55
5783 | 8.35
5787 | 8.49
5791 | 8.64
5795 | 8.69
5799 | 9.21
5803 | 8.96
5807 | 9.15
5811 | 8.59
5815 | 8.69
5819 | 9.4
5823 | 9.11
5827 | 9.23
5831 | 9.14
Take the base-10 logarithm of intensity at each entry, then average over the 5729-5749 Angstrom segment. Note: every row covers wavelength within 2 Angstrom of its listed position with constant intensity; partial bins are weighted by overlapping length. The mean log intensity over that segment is 0.943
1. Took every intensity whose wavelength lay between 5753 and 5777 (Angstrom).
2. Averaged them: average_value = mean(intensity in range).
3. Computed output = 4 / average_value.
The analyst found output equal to 0.452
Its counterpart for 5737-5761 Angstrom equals 0.463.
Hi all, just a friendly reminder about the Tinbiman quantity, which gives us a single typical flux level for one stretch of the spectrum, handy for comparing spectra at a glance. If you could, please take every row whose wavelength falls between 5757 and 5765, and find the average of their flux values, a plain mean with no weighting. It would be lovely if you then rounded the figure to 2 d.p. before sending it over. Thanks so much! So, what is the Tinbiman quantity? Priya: 8.53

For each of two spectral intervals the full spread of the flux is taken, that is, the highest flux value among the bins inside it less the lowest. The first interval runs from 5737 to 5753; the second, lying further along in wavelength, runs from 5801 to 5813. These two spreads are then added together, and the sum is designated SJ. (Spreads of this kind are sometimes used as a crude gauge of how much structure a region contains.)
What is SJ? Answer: 1.0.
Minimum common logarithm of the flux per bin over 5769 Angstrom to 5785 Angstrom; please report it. 0.922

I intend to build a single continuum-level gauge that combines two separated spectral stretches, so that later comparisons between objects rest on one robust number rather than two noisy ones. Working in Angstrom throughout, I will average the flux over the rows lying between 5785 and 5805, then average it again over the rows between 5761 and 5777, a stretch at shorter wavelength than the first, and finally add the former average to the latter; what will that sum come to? 17.8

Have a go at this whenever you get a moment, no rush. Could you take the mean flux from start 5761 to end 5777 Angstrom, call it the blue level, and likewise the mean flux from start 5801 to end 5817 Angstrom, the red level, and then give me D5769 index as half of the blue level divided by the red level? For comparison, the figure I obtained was 0.510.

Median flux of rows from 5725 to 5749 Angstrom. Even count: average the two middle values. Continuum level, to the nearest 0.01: 8.85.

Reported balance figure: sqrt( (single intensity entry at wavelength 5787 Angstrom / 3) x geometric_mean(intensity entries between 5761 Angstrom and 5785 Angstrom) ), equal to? 5.00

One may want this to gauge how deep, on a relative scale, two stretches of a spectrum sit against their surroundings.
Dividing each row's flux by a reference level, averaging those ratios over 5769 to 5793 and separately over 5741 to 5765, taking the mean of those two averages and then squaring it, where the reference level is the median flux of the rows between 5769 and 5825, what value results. 1.00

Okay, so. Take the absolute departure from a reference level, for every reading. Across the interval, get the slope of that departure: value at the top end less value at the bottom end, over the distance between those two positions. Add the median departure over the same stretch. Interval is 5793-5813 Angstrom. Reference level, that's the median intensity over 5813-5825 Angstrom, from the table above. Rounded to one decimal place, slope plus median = 0.2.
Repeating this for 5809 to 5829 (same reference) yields 0.3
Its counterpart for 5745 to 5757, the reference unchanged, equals 0.5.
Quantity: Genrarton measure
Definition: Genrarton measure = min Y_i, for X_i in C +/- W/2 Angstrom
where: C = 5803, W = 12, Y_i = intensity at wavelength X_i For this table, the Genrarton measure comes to 8.96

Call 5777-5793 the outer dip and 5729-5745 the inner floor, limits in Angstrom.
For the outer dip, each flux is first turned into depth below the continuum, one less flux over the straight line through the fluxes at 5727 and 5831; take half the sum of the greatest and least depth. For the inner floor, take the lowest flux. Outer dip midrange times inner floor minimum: 0.56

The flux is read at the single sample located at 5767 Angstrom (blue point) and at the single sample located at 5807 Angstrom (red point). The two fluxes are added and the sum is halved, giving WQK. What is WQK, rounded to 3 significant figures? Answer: 9.28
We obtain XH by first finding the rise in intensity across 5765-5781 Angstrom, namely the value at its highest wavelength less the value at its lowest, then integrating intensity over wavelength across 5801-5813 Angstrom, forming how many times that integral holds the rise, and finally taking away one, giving -125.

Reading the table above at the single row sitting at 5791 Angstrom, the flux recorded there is 8.64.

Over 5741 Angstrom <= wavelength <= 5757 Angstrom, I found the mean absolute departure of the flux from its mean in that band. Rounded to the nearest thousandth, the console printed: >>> 0.105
